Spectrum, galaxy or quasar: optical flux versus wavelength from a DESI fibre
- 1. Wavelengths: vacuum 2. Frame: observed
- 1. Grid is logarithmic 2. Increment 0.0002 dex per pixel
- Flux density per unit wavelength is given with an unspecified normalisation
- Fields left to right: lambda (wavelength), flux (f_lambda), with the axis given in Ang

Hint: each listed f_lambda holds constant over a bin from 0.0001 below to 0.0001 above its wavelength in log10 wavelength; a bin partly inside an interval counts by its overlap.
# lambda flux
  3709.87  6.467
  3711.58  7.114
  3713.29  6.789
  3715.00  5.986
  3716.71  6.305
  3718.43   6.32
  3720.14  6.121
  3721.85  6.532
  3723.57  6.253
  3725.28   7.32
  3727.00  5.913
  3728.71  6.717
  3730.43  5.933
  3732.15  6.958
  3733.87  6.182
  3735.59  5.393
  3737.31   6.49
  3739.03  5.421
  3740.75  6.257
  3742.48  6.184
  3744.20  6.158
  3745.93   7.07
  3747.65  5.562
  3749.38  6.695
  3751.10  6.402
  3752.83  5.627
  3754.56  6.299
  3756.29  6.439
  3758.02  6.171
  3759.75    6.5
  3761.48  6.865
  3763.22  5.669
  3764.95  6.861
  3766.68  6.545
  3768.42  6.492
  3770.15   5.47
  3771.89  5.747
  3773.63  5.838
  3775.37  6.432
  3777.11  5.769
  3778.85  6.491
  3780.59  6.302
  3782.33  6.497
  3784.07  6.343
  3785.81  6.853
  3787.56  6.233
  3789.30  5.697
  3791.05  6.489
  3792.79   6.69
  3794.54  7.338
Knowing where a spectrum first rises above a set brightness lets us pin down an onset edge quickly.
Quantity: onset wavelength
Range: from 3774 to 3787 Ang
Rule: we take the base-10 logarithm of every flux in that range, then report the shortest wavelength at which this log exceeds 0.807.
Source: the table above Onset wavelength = 3775.37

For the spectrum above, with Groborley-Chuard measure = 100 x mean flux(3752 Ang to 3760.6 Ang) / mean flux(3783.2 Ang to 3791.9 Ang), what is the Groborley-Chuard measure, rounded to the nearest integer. 98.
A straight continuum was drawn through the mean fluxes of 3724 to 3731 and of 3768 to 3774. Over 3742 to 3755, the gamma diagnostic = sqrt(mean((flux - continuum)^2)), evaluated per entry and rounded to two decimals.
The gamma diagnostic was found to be 0.47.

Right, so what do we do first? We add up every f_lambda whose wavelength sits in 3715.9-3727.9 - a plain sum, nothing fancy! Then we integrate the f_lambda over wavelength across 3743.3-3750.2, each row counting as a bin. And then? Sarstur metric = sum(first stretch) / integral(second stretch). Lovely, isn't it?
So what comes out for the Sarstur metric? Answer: 1.0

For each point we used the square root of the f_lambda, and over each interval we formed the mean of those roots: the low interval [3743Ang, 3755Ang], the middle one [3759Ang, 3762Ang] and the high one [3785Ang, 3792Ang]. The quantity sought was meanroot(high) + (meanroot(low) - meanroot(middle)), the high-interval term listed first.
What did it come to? 2.43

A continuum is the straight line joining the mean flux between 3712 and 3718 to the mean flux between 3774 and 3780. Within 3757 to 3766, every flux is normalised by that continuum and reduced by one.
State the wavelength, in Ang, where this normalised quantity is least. 3763.22 Ang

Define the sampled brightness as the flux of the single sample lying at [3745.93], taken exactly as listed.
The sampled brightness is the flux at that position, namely 7.07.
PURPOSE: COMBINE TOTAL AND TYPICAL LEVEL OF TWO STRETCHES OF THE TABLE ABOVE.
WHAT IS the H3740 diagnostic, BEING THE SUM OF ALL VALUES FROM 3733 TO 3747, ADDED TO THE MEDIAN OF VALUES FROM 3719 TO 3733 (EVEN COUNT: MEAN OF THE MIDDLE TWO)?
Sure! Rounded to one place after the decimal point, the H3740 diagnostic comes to 55.5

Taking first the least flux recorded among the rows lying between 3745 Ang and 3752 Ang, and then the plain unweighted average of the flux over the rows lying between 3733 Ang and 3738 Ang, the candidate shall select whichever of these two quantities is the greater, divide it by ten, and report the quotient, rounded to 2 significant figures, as 0.60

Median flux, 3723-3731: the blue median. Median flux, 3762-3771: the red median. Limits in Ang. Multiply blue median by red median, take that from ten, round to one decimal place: -30.6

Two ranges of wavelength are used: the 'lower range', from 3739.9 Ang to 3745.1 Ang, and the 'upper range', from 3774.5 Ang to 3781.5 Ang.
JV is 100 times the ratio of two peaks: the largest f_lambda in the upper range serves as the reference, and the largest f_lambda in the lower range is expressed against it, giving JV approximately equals 96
